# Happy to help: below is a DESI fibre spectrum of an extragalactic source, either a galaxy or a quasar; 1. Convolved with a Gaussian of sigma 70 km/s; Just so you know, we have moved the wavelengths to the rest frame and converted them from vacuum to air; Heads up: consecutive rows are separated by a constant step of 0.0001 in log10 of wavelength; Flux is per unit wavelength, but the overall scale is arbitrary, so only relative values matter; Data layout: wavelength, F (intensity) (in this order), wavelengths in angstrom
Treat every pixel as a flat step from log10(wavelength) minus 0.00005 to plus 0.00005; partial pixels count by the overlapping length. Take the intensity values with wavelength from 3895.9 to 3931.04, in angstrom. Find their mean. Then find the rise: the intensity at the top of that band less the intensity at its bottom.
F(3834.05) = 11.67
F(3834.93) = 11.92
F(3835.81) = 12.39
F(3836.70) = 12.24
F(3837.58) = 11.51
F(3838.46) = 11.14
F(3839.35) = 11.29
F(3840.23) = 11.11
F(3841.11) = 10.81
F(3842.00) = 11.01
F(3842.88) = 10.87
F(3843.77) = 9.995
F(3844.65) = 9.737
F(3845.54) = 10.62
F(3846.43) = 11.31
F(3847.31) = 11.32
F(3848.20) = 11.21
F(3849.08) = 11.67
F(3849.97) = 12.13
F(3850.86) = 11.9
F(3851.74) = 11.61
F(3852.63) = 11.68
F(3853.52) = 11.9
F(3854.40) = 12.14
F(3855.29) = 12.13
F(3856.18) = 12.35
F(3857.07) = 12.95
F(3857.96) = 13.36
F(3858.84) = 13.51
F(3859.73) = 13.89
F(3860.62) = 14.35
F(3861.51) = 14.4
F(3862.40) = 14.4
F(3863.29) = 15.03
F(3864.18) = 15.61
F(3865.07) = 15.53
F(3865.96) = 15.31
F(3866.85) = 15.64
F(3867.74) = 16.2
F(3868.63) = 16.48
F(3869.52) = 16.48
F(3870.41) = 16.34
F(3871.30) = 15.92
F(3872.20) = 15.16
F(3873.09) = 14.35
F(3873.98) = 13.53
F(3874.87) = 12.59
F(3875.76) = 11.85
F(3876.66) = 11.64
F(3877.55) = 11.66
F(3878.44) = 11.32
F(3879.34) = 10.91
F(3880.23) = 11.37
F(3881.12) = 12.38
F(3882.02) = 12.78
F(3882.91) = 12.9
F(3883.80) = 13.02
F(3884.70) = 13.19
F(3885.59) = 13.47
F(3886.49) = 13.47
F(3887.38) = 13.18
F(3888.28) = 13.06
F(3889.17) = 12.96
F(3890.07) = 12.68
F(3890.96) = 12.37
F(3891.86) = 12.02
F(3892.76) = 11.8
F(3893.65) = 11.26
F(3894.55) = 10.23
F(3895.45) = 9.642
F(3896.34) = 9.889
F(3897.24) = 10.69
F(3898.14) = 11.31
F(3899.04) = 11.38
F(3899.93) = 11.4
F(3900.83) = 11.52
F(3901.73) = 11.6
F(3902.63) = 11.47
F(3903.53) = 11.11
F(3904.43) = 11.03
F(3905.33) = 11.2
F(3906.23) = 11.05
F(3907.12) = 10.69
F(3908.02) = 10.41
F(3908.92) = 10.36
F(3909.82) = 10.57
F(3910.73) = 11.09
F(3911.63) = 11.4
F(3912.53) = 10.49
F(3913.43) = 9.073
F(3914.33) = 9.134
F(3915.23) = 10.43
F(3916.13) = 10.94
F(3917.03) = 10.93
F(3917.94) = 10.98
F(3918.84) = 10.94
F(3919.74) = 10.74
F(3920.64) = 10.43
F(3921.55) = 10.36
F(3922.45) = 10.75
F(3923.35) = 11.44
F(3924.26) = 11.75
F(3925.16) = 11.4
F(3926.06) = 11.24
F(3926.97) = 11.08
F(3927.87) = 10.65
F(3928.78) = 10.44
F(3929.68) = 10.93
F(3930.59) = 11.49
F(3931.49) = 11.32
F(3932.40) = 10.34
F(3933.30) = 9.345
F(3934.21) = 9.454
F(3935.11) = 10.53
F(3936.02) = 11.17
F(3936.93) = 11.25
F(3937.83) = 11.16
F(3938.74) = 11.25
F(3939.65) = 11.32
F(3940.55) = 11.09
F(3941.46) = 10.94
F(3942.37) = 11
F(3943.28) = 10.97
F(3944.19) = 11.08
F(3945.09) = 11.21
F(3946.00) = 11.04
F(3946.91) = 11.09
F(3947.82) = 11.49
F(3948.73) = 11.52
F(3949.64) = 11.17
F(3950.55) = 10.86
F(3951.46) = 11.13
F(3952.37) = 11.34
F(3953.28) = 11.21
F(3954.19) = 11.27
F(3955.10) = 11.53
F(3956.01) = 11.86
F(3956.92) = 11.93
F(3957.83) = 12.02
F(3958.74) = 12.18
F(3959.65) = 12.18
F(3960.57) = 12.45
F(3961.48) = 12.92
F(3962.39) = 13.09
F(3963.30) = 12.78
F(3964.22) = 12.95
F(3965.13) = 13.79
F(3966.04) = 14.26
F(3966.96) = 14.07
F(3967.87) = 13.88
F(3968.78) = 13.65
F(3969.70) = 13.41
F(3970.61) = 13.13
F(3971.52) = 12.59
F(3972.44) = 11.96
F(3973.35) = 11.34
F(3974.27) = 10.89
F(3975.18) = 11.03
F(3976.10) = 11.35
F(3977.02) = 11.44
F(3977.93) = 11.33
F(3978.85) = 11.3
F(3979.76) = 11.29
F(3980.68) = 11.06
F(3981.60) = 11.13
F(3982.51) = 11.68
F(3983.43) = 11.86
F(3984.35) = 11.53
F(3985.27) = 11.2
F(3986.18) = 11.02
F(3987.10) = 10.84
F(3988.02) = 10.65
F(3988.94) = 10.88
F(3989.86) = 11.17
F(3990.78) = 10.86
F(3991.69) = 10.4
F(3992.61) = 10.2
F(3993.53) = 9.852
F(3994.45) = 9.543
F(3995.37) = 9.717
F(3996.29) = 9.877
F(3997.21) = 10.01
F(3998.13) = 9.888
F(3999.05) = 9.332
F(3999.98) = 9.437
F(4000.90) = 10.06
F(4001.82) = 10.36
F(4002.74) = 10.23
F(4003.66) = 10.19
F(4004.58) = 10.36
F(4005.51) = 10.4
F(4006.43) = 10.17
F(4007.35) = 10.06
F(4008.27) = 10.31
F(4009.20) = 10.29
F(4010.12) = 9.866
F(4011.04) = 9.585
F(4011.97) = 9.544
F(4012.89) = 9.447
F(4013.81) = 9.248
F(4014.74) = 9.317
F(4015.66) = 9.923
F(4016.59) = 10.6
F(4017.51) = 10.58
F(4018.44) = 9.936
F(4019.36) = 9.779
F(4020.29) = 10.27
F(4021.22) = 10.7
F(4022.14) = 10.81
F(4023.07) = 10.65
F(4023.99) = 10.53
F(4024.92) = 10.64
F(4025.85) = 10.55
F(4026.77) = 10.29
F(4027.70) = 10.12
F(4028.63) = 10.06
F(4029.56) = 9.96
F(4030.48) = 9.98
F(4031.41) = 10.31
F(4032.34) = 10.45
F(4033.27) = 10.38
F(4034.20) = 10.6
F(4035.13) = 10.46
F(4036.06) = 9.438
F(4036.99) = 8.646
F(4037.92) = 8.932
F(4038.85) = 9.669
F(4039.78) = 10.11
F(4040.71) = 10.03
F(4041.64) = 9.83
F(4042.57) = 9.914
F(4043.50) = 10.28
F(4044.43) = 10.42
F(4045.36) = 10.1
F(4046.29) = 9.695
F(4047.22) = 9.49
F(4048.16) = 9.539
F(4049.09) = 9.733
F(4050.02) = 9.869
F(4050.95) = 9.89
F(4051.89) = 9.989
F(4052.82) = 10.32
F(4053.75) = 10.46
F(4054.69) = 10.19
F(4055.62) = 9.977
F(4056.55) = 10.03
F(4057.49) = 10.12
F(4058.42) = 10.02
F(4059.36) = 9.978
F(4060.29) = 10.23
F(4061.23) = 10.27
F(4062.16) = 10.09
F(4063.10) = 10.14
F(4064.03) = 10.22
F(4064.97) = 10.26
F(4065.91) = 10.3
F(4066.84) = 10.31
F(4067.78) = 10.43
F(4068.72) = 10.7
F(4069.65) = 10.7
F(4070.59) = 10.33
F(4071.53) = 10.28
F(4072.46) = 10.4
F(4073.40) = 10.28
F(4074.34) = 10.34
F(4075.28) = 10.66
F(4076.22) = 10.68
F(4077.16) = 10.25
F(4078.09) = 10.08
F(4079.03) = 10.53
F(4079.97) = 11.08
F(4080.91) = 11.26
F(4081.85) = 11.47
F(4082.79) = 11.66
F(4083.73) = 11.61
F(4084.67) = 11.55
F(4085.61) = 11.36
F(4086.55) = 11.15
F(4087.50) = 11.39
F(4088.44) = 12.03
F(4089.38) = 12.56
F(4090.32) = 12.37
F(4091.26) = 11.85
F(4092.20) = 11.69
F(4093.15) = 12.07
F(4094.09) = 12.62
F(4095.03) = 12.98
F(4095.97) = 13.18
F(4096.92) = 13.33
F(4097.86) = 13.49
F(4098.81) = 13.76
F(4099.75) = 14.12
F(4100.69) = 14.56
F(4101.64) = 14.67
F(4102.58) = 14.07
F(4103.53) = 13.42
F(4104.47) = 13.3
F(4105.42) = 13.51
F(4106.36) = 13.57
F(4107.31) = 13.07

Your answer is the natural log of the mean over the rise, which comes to 1.9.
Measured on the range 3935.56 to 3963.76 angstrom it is 2.0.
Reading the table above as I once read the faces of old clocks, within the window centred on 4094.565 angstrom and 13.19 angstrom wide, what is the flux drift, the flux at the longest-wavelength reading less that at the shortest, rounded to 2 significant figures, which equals 2.5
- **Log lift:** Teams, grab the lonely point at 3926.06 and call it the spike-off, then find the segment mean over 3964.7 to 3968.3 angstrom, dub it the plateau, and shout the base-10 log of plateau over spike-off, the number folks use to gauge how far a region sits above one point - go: 0.10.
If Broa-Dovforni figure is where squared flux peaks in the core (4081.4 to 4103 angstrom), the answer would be 4101.64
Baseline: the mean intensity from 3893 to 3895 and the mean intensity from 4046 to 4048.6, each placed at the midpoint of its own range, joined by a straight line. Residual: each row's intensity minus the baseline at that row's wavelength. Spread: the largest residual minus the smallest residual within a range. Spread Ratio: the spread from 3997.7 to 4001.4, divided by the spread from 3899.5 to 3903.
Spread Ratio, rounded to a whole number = 3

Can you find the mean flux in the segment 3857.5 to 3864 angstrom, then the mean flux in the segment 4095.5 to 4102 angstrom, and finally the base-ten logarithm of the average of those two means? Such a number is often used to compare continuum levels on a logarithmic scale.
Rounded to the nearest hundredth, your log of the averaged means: 1.15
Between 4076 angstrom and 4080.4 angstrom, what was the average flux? 10.5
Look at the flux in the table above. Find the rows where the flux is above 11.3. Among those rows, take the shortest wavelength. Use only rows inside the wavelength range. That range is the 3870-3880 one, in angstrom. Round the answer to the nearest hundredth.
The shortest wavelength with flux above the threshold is 3870.41 angstrom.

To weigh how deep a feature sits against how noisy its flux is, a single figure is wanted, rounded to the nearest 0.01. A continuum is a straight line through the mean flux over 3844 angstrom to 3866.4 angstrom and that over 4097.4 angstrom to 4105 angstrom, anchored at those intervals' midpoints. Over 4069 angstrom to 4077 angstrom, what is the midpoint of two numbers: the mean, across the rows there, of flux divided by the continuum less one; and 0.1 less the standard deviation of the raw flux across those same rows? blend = -0.16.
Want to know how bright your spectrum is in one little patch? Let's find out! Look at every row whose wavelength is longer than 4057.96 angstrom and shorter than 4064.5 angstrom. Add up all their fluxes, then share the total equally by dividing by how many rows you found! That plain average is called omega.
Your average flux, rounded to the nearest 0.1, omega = 10.1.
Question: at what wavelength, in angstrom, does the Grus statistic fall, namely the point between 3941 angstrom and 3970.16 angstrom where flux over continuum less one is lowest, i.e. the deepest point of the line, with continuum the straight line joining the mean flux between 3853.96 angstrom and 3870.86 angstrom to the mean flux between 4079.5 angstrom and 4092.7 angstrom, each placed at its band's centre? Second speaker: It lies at 3941.46 angstrom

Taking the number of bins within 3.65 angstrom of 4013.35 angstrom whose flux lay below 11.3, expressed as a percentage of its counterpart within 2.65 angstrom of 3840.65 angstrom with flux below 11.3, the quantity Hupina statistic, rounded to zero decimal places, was 133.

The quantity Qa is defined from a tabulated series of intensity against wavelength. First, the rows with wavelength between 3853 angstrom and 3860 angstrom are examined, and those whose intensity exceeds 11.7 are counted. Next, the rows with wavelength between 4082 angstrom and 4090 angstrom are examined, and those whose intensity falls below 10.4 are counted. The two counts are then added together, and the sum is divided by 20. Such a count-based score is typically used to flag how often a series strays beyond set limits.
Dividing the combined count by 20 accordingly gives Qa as 0.4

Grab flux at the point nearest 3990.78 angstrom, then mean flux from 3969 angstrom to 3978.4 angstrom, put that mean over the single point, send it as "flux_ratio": 1.09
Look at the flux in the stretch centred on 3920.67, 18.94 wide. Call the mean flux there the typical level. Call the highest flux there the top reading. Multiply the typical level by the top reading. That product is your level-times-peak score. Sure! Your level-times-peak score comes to 126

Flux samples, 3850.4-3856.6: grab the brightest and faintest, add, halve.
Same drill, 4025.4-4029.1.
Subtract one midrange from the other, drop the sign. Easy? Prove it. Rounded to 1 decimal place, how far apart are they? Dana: 1.7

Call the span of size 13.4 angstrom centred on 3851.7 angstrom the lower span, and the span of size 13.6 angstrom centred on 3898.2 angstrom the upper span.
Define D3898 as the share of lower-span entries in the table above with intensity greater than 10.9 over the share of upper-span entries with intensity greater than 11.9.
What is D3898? 14.0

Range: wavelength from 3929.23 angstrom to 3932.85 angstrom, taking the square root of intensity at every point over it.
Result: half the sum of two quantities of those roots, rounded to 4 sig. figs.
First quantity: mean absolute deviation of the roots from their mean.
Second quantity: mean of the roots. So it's 1.689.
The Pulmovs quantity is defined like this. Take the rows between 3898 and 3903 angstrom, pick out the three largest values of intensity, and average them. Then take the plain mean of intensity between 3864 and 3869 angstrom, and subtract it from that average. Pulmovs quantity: -4.3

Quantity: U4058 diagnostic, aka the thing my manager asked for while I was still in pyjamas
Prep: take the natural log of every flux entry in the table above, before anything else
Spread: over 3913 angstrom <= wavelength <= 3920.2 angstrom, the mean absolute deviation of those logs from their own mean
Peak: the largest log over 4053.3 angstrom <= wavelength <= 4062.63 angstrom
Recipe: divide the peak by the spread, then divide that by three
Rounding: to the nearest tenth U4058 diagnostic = 12.0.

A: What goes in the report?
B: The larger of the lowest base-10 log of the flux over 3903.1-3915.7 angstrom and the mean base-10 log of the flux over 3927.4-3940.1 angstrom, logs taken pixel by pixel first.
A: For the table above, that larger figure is 1.03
